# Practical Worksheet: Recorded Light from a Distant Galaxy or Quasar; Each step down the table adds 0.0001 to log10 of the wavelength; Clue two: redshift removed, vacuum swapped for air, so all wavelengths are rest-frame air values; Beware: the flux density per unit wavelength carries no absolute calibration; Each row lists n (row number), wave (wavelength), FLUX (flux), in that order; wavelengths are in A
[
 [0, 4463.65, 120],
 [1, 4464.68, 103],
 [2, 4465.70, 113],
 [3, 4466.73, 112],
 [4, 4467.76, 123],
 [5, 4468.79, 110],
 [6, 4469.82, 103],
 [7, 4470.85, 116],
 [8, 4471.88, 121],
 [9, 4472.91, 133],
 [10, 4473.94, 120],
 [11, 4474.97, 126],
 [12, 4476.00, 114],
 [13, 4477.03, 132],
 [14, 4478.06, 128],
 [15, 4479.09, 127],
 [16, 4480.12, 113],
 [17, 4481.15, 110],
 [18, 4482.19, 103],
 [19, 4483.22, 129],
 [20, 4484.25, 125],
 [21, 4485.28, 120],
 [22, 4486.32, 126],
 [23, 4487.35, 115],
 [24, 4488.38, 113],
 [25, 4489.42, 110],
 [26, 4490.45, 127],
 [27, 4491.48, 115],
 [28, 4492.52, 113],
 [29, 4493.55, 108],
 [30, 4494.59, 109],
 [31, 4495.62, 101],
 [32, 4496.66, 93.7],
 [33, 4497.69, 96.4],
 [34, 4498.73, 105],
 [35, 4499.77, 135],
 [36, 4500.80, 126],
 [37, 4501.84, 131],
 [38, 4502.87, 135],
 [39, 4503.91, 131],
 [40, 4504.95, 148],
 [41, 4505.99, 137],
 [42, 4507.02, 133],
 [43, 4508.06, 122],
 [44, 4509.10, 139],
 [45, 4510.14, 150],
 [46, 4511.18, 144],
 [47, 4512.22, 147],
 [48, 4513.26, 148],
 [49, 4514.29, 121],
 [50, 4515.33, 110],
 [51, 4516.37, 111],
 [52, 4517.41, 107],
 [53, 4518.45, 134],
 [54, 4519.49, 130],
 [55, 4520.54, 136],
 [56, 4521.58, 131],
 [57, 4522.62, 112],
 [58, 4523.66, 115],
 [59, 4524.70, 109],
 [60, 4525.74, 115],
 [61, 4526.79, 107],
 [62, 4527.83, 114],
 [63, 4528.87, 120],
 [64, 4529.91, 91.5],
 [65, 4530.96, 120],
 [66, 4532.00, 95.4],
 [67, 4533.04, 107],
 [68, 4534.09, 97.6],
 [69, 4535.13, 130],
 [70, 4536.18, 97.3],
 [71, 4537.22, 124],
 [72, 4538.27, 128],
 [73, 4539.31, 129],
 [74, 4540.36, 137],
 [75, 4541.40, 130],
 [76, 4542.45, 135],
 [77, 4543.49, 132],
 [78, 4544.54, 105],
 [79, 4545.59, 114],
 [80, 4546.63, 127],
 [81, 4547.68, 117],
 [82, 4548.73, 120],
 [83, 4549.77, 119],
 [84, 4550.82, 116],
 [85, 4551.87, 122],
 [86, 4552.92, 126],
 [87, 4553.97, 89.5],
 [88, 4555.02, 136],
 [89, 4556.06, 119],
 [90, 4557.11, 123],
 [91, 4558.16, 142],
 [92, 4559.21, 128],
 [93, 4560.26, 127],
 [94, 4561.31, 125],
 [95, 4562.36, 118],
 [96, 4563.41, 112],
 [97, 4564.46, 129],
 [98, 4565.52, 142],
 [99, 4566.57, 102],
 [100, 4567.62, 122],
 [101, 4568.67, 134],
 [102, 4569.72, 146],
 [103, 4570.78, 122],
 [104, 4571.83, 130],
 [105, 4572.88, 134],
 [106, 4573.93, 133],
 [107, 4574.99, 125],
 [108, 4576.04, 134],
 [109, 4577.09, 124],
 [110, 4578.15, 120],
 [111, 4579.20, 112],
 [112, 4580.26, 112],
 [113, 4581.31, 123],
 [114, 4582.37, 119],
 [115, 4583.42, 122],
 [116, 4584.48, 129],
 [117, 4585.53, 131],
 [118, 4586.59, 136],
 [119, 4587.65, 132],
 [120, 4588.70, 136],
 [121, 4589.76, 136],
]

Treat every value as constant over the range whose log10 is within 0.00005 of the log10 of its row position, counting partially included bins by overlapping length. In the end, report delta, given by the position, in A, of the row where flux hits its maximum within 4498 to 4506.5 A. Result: 4504.95 A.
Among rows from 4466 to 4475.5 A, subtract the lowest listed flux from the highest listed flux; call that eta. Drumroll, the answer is 30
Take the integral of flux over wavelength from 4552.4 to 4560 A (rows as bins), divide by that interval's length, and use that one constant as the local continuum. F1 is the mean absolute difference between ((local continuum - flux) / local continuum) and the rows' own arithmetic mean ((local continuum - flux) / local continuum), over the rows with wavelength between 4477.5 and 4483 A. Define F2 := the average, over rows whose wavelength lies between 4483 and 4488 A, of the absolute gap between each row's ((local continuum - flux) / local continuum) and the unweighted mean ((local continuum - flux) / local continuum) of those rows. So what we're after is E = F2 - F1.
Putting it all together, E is -0.04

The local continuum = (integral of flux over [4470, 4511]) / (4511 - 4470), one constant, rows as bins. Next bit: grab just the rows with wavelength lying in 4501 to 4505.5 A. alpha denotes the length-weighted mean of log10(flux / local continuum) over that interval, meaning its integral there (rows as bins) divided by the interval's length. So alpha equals 0.047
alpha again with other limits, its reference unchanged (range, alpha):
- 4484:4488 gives -0.002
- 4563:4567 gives -0.002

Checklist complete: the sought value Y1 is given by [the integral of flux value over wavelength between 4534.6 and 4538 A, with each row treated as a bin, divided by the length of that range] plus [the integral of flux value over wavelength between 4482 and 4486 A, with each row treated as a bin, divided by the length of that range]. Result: 239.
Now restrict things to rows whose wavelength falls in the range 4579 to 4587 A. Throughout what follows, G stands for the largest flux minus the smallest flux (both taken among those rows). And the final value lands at 24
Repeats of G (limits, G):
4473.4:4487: 29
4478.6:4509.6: 54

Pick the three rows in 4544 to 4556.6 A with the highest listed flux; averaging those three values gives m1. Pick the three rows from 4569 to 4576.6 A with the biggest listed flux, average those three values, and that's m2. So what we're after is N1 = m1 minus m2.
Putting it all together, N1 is -8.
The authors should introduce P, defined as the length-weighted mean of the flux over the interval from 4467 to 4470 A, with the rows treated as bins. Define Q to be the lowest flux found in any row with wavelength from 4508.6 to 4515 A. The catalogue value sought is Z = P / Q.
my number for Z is 0.93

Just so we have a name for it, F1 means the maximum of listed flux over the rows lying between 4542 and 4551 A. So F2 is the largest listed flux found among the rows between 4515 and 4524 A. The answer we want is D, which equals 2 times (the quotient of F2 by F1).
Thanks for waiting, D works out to 2.01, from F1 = 135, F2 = 136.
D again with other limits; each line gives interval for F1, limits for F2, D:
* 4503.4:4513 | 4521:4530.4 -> 1.75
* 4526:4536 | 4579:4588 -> 2.09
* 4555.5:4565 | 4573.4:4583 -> 1.89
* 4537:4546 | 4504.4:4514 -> 2.19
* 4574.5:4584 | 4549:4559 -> 2.12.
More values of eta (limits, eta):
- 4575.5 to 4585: 22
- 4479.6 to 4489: 26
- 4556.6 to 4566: 30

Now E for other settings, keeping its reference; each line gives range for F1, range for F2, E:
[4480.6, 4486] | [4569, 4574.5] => -0.03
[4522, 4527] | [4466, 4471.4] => 0.02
